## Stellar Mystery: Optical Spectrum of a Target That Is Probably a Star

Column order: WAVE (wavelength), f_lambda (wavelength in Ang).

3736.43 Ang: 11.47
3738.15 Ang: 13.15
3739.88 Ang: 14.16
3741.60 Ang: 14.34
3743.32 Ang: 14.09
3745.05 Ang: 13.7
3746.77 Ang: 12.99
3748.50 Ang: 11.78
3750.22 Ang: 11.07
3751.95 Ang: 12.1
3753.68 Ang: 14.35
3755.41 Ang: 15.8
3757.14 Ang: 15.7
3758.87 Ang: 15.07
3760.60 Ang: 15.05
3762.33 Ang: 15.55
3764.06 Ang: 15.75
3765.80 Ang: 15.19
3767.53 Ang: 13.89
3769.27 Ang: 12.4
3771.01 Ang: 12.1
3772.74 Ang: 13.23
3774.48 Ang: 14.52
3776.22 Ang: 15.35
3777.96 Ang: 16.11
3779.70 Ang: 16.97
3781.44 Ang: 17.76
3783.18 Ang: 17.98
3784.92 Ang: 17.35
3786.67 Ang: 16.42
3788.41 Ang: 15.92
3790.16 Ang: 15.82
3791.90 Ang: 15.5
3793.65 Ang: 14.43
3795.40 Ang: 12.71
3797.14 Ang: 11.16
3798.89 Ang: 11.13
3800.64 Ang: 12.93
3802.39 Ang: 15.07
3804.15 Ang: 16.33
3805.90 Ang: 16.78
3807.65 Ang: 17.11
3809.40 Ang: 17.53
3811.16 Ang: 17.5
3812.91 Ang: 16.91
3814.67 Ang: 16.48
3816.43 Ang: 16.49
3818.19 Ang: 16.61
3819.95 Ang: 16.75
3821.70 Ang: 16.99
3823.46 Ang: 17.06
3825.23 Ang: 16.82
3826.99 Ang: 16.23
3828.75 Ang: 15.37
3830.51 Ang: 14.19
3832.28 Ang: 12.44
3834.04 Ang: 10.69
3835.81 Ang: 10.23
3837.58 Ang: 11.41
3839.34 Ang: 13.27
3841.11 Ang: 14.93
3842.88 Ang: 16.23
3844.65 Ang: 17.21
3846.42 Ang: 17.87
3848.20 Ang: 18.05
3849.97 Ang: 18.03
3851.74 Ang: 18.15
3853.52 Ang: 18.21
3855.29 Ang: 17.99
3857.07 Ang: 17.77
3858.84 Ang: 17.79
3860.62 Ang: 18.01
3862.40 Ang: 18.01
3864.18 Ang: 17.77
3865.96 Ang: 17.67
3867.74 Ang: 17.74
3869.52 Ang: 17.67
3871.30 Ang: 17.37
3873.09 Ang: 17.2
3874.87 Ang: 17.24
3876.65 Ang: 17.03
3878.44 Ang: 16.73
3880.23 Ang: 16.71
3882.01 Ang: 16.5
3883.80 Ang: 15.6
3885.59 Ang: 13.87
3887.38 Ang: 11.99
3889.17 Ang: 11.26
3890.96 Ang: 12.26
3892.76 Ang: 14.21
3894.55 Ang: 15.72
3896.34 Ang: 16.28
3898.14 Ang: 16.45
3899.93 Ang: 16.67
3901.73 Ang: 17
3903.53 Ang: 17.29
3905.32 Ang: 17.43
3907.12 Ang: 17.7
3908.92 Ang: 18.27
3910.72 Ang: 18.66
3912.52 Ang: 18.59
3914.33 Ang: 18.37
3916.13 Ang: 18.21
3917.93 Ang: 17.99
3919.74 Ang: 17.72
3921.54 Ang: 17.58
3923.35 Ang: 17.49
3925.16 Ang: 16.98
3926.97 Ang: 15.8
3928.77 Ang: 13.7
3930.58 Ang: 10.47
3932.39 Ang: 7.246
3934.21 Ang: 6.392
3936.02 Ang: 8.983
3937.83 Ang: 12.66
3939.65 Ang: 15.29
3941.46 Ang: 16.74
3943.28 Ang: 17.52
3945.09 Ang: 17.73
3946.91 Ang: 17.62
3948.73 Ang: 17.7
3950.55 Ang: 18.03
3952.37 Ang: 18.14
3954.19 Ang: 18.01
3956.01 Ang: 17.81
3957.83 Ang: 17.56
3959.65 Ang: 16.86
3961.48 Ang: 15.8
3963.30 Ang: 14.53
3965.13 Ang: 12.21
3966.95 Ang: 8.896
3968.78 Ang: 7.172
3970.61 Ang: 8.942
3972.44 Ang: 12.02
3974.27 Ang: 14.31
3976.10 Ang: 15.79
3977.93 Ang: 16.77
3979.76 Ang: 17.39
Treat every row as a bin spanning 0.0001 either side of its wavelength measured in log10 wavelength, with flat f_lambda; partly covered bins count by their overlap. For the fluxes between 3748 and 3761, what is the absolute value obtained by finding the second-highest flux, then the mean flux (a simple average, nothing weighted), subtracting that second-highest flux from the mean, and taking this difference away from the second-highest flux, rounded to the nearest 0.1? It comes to 17.5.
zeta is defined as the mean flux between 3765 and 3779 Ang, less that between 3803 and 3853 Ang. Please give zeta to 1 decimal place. -1.7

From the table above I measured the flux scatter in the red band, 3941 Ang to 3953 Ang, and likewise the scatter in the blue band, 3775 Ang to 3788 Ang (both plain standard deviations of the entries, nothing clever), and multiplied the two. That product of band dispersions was 0.4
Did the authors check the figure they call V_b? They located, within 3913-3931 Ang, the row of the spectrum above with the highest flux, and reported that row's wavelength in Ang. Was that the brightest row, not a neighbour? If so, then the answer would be 3914.33 Ang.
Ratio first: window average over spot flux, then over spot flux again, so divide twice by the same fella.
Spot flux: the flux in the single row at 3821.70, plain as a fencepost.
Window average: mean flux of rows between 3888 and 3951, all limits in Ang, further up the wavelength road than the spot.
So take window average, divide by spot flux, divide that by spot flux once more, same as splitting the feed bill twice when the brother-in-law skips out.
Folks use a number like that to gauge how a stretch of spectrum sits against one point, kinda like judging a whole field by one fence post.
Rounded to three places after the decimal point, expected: 0.054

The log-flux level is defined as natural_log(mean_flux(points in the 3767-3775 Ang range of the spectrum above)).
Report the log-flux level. 2.58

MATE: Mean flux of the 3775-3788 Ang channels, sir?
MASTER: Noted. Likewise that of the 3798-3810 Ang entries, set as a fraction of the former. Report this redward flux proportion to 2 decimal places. 0.91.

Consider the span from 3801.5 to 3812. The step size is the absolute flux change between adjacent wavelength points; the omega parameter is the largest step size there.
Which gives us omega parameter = 1.3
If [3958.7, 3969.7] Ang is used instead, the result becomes 3.3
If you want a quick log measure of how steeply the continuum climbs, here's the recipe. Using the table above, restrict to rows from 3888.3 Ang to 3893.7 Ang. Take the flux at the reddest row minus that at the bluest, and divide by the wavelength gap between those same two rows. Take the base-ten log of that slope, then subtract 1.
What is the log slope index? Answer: -1.09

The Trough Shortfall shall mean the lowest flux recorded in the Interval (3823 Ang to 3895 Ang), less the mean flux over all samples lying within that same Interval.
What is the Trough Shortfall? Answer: -5.6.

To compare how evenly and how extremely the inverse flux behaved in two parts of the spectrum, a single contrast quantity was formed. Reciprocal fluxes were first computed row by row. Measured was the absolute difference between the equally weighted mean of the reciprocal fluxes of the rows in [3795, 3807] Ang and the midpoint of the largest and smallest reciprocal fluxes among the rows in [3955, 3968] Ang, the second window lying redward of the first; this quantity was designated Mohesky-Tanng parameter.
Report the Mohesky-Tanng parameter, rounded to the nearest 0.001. 0.010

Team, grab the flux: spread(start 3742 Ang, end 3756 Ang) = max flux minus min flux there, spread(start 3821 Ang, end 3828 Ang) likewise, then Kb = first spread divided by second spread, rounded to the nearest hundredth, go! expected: 5.70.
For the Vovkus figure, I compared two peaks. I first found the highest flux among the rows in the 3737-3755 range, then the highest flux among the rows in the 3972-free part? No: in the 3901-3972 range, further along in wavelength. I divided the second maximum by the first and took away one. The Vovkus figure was 0.30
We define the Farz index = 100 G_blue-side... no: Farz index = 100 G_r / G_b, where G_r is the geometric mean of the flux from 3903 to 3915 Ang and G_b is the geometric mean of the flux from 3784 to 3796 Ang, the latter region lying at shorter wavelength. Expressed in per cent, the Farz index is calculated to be 117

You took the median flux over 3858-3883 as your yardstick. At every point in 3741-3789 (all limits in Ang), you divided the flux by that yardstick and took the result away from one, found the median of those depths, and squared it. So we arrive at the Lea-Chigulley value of 0.020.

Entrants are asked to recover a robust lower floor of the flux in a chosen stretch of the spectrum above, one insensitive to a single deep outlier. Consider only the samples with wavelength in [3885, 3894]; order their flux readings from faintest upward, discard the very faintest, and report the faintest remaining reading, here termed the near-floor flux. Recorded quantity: 11.99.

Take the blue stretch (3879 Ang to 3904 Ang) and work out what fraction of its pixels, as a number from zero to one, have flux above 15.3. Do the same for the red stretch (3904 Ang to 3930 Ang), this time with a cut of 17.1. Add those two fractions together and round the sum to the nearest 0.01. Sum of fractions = 1.43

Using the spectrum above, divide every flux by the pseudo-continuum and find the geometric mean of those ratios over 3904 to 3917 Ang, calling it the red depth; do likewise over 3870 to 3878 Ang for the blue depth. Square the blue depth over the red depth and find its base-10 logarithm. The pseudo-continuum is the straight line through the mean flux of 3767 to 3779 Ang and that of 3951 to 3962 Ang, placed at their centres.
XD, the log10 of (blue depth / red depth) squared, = -0.01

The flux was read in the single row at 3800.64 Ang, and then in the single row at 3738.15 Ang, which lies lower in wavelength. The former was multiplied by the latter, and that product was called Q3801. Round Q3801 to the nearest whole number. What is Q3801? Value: 170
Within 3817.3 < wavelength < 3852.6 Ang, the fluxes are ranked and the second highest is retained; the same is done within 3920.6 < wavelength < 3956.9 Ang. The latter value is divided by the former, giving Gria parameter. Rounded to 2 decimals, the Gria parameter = 1.00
